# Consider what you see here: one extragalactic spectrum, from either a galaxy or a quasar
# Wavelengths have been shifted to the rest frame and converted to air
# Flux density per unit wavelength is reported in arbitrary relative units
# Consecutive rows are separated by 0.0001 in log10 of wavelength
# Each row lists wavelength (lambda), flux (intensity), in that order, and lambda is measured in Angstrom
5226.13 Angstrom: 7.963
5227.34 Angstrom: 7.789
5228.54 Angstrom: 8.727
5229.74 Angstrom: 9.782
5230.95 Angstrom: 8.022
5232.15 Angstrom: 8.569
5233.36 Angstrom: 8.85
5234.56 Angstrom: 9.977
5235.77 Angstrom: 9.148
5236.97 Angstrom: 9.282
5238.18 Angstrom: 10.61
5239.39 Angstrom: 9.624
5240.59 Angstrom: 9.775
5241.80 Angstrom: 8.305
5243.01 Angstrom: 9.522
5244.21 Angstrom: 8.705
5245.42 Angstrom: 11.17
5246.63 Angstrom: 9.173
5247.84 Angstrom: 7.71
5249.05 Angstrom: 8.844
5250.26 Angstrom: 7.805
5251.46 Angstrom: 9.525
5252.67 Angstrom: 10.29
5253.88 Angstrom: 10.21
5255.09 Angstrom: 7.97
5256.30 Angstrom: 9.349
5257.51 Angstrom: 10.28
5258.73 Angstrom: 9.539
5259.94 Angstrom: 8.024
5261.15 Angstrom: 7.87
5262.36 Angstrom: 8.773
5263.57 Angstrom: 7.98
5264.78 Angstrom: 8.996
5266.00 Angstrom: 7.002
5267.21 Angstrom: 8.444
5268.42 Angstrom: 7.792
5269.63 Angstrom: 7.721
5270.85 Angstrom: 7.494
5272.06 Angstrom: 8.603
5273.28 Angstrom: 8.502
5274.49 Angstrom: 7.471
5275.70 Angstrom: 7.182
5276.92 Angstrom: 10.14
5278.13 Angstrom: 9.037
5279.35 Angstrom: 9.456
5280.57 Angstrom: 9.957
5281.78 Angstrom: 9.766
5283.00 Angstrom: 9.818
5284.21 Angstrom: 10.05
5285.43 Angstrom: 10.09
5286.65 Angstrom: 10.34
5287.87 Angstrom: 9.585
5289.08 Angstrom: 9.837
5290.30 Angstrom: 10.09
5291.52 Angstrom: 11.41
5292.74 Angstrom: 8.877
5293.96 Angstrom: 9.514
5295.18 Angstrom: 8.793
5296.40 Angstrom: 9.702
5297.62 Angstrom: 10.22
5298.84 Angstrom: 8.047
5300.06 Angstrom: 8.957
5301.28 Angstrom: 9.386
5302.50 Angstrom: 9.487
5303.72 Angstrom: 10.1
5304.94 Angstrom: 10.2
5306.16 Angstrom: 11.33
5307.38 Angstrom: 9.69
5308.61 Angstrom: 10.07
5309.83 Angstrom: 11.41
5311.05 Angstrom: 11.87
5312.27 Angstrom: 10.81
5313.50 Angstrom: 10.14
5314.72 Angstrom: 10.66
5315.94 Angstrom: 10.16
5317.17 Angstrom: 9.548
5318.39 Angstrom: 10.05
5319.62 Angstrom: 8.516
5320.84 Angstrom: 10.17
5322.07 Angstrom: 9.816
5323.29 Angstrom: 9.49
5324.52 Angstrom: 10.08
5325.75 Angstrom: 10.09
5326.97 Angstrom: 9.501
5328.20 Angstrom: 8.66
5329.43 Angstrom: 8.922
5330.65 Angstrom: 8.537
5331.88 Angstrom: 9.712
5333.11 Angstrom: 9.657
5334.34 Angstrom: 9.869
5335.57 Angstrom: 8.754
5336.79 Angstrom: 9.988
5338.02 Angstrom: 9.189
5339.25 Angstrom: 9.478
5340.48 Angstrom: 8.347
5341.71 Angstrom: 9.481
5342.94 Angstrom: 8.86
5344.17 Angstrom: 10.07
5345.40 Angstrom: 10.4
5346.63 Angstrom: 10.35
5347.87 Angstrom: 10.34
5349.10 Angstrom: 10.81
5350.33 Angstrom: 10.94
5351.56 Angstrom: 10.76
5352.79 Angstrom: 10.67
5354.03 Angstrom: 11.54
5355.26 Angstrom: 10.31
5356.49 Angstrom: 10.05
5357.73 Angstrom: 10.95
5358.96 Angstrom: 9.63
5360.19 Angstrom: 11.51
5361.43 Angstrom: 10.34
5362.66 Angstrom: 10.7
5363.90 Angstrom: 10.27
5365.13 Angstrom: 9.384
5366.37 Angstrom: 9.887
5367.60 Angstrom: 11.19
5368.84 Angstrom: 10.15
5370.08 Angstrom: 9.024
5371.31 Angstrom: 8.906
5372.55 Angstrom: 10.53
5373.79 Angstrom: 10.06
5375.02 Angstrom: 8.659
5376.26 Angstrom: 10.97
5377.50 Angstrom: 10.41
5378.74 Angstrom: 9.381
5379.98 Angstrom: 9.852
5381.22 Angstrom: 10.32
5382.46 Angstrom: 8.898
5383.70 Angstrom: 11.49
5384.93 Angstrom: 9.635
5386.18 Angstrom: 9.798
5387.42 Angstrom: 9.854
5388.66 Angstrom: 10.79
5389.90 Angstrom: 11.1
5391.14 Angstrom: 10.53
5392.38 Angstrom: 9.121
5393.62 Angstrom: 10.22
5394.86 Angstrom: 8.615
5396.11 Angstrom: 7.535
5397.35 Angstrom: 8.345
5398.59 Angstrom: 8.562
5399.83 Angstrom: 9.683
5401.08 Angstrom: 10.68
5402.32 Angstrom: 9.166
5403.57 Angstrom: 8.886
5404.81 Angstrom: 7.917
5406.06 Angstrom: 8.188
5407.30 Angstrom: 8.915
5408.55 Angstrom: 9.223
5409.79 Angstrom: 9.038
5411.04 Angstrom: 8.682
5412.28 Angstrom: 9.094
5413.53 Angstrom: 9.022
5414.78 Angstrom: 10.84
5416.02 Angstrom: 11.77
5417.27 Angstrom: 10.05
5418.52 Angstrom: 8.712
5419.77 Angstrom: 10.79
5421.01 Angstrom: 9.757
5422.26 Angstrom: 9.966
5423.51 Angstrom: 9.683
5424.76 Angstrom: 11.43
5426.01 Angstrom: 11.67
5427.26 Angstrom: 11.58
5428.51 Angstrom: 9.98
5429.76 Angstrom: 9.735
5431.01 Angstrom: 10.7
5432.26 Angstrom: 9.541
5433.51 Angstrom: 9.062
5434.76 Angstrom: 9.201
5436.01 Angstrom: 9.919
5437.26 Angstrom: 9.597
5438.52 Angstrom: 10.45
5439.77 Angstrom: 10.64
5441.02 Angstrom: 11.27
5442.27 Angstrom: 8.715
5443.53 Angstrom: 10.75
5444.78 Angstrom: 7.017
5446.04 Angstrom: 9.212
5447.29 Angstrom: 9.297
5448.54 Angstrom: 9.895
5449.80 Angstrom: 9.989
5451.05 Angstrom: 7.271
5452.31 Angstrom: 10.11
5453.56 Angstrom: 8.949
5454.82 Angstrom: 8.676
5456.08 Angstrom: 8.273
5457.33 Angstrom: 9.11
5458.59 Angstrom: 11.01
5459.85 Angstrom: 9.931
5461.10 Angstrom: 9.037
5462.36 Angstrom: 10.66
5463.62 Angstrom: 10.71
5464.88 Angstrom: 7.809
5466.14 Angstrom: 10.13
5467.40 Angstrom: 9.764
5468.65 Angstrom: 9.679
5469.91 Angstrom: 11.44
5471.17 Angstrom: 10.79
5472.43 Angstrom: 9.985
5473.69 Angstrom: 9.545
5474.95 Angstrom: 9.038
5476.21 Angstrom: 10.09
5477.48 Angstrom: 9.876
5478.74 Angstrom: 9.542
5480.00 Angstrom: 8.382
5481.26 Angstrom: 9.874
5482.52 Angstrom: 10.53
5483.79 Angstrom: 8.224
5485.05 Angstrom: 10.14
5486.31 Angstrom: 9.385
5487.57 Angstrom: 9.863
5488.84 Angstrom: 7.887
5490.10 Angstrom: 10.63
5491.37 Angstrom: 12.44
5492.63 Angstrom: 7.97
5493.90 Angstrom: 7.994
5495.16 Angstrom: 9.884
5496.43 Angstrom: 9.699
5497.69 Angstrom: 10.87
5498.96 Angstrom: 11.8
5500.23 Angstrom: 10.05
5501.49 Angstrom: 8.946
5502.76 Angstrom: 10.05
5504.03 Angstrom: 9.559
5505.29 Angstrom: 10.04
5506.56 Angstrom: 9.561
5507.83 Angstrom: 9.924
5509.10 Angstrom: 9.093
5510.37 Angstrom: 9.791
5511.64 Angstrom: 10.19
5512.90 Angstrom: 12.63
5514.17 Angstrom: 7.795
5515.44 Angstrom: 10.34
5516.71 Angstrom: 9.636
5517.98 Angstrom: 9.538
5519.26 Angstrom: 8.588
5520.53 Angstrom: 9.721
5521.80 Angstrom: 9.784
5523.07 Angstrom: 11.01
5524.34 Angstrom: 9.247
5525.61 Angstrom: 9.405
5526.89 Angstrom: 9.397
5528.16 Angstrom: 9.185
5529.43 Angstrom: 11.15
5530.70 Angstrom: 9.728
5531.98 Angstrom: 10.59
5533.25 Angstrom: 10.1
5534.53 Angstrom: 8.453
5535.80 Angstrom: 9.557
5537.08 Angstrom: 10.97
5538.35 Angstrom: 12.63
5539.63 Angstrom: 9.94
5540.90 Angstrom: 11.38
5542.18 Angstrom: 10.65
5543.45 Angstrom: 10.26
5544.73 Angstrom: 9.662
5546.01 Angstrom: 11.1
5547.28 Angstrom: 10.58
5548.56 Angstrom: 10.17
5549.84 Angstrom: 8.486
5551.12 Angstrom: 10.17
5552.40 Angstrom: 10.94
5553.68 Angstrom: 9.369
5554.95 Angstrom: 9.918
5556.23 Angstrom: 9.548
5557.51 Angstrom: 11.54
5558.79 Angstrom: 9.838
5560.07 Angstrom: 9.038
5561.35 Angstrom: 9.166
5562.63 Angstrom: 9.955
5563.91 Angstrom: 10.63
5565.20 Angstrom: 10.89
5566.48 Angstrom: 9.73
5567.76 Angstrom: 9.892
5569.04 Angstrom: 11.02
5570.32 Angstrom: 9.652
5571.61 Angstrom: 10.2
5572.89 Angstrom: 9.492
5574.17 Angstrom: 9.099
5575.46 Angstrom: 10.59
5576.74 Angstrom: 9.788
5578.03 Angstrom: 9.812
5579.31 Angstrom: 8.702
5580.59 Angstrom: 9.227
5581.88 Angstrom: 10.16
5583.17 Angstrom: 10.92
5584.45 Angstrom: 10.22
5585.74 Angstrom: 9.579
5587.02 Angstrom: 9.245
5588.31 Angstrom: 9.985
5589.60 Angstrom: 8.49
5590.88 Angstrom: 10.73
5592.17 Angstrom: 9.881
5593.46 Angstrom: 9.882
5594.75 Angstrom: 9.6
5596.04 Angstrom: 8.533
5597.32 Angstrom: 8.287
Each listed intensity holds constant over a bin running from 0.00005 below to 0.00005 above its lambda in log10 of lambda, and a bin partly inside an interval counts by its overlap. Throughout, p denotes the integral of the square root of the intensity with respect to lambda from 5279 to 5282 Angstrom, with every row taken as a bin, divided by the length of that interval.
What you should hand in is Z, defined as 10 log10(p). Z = 4.95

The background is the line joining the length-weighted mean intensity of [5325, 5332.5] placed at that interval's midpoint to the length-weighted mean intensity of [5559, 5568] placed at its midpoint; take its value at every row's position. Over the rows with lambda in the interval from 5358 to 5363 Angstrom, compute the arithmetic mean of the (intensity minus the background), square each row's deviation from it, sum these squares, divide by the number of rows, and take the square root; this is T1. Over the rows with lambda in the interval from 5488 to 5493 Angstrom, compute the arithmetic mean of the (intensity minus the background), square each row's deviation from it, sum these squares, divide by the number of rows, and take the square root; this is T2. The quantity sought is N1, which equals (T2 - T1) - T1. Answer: 0.6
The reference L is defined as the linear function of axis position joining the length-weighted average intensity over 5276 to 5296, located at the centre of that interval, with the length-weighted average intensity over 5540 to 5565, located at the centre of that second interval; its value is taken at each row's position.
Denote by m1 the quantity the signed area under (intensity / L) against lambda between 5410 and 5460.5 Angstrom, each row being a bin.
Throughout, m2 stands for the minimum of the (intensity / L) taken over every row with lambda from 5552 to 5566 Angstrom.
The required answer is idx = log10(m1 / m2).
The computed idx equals 1.75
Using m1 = 50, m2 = 0.89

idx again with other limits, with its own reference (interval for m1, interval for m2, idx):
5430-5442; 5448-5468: 1.22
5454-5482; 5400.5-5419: 1.53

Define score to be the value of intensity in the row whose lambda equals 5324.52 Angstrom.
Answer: 10.08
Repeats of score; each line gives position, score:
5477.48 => 9.876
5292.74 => 8.877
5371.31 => 8.906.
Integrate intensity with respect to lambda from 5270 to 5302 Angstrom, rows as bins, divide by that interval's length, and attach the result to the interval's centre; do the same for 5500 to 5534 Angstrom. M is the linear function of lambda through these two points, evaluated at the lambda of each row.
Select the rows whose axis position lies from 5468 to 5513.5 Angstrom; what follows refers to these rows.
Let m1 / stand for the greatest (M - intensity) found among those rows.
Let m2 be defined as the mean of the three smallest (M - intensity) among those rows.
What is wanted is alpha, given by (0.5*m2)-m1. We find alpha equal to -3.1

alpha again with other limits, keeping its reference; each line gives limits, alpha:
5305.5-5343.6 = -2.2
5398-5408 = -1.8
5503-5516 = -2.6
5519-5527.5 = -1.4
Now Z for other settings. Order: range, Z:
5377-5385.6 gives 4.99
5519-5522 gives 4.87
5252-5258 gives 4.91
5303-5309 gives 5.06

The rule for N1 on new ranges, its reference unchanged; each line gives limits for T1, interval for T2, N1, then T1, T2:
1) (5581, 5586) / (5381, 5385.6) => 0.0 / 0.48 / 0.95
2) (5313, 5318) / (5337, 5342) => -0.3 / 0.40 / 0.46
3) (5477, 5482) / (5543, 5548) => -0.7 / 0.61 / 0.52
